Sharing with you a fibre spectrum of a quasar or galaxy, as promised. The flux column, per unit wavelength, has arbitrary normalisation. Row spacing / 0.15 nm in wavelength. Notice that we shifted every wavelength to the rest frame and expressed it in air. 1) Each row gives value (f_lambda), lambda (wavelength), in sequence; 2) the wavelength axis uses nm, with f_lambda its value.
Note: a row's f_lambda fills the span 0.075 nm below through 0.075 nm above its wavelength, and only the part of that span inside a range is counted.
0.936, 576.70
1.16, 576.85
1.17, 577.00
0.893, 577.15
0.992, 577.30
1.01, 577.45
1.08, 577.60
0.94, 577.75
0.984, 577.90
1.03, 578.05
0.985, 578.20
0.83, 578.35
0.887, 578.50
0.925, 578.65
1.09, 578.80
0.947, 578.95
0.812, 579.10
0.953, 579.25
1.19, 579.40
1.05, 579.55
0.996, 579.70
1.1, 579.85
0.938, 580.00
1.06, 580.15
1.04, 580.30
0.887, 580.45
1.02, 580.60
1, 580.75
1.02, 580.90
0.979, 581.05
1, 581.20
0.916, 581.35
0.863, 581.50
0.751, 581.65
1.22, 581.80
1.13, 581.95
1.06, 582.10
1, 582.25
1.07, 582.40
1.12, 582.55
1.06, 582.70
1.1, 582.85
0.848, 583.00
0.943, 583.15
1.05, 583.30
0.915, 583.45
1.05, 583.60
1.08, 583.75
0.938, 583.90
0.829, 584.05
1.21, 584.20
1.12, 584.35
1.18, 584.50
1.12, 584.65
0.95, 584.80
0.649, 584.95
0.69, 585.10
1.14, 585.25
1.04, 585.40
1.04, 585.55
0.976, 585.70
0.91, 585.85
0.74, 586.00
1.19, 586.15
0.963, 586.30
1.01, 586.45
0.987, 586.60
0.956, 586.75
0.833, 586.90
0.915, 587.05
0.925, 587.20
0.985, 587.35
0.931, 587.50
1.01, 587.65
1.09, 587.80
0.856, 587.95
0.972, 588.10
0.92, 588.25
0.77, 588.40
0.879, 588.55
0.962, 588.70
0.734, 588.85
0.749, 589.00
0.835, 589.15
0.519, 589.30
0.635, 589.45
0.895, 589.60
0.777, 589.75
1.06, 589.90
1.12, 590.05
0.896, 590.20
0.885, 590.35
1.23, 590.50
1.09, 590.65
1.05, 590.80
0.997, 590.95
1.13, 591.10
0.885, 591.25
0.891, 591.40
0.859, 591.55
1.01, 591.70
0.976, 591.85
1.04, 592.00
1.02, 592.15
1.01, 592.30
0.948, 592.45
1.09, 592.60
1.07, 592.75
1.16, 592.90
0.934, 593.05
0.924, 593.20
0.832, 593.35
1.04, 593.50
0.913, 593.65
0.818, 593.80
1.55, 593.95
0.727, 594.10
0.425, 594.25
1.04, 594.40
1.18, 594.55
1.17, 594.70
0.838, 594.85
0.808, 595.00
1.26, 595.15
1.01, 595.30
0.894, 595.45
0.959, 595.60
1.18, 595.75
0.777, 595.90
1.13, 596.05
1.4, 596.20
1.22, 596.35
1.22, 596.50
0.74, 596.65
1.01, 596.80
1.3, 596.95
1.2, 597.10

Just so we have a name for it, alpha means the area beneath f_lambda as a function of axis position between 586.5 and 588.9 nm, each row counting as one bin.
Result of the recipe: 2.22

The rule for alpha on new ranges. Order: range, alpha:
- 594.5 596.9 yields 2.52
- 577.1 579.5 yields 2.34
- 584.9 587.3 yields 2.25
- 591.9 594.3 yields 2.34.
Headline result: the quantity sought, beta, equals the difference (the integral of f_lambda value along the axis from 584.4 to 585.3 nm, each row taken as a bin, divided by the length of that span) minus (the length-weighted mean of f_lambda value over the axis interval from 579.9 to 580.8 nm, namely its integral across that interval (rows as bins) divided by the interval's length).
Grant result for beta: -0.04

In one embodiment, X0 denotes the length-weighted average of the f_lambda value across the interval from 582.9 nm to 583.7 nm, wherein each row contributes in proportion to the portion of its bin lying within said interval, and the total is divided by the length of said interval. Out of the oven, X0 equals 0.97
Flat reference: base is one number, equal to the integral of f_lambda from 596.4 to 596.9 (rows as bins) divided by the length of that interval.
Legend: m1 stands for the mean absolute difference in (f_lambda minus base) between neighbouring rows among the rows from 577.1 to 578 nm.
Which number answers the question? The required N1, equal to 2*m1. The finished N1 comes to 0.15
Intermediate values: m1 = 0.07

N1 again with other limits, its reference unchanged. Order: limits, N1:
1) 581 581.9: 0.30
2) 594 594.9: 0.56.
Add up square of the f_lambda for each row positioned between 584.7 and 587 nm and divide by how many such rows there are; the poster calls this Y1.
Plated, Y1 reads 0.902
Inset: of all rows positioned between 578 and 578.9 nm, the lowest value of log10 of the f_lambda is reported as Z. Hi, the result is -0.081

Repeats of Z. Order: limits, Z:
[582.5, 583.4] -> -0.072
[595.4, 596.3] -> -0.110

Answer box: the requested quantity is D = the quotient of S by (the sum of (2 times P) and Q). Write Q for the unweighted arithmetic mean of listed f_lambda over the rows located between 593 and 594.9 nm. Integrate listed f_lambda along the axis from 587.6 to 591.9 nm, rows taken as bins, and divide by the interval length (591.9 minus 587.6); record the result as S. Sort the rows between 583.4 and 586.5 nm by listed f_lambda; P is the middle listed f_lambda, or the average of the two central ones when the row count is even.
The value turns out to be 0.309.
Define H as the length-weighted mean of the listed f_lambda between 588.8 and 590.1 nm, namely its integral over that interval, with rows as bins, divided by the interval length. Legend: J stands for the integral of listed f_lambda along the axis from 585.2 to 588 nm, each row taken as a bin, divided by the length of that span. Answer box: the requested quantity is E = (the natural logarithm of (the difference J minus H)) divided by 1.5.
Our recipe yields -1.2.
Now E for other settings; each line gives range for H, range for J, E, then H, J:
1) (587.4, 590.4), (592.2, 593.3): -1.3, 0.88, 1.02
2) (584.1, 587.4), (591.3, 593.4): -3.4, 0.98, 0.98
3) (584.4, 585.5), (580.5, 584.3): -2.2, 0.97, 1.01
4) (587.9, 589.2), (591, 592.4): -1.4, 0.85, 0.98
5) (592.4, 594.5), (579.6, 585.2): -2.3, 0.96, 1.00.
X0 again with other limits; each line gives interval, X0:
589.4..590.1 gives 0.90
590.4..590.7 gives 1.14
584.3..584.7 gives 1.14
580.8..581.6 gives 0.95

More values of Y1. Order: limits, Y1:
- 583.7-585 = 1.047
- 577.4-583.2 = 1.002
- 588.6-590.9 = 0.838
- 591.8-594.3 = 0.987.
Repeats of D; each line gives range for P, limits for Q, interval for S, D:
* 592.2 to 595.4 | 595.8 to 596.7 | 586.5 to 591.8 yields 0.297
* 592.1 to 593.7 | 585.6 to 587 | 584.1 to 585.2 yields 0.333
